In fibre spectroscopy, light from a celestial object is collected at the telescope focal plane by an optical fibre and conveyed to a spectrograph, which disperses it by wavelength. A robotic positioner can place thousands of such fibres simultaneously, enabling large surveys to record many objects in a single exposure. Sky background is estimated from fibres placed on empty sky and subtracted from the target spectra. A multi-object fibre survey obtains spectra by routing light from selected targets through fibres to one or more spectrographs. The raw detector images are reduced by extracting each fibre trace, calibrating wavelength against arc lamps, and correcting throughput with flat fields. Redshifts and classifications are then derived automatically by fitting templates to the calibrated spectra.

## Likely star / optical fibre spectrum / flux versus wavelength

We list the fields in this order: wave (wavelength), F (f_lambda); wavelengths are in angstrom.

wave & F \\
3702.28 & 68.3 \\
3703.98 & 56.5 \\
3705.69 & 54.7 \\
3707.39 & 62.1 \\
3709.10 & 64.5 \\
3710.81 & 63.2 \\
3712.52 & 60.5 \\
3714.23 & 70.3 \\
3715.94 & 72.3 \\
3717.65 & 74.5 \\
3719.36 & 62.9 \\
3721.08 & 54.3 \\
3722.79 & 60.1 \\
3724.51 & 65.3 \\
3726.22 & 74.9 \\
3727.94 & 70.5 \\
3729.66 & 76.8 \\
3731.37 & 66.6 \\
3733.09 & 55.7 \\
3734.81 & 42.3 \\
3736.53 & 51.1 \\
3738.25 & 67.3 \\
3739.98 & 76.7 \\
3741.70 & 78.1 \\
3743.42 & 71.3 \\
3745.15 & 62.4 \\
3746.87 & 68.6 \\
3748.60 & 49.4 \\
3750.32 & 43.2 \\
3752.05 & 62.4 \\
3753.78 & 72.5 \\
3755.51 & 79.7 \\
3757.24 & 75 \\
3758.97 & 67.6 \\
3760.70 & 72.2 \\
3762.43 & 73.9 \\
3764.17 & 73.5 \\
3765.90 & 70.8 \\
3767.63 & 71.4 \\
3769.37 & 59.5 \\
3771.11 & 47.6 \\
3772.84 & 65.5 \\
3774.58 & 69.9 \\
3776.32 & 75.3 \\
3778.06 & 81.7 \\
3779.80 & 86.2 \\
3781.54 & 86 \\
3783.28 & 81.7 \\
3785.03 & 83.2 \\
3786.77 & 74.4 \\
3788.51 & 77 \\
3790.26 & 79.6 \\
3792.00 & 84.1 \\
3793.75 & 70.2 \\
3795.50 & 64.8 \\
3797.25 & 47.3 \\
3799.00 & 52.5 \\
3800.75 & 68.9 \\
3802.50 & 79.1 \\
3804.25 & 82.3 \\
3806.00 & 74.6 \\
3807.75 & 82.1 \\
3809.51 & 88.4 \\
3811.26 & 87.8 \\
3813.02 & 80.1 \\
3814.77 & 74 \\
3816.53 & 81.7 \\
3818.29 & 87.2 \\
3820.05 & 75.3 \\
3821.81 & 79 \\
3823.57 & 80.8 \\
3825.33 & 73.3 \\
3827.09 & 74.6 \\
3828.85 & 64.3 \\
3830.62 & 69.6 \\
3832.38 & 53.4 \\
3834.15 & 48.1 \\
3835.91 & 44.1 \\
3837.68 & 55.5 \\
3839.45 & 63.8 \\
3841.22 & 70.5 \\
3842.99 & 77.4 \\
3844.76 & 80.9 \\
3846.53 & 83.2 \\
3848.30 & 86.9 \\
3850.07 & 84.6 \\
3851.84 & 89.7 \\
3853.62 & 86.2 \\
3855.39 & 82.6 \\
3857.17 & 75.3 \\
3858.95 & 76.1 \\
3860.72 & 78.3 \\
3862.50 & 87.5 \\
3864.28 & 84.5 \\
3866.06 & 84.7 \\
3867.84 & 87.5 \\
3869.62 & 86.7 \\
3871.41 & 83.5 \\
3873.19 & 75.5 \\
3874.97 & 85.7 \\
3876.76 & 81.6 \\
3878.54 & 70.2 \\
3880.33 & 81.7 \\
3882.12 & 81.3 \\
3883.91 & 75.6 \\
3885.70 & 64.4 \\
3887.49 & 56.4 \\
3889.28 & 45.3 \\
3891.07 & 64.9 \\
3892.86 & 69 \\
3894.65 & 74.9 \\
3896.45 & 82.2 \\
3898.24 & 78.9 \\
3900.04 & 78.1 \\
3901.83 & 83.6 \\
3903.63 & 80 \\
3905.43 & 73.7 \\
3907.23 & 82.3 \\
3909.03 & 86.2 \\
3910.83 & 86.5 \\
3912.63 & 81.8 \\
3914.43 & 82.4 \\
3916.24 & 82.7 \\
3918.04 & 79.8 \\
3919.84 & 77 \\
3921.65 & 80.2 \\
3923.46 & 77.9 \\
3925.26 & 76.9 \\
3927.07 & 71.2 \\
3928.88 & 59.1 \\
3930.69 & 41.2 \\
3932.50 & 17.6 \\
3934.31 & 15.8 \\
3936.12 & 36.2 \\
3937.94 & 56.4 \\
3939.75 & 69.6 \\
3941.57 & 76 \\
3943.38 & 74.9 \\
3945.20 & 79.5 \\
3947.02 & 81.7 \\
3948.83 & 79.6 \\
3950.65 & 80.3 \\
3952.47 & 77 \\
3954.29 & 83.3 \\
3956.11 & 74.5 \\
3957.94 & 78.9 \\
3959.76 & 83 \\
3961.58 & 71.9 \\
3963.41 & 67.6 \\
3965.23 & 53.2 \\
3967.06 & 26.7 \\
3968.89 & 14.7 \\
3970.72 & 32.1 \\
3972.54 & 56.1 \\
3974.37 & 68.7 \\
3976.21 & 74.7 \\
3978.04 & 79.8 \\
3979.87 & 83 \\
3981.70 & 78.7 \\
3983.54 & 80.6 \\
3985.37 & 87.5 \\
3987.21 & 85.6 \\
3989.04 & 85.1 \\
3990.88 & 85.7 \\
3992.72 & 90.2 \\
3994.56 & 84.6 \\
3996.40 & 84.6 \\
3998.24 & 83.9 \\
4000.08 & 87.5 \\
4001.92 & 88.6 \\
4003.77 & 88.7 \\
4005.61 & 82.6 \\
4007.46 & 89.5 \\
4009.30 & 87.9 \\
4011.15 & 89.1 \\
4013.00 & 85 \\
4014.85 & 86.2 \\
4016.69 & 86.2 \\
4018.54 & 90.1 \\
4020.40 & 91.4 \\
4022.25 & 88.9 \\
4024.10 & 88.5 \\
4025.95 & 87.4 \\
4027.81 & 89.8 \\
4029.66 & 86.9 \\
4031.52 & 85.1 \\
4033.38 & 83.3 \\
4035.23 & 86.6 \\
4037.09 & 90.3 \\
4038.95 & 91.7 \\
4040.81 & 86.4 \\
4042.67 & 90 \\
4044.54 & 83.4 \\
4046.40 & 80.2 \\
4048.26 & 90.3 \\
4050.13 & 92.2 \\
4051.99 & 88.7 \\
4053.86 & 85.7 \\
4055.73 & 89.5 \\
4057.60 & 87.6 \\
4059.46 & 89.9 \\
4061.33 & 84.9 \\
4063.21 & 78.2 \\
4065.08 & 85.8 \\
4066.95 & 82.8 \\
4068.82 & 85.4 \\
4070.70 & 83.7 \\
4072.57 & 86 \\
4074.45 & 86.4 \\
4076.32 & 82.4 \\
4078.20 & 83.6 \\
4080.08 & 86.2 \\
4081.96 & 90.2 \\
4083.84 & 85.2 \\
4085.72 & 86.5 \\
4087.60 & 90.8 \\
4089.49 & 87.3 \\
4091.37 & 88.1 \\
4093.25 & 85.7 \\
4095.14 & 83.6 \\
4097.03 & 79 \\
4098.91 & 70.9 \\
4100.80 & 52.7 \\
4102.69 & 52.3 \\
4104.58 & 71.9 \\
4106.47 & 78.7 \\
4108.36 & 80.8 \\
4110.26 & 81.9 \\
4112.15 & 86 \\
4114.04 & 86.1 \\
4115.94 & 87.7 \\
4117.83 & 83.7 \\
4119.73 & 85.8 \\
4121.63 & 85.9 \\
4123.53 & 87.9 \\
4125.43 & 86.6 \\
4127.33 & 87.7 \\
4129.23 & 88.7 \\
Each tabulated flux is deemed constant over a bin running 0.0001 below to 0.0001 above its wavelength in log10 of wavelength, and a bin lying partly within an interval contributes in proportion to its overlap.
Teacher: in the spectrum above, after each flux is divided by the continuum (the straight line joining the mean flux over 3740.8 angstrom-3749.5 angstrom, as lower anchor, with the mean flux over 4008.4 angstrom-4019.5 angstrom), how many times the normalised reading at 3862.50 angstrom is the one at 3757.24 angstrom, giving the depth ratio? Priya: 1.0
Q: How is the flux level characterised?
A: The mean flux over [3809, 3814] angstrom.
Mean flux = 85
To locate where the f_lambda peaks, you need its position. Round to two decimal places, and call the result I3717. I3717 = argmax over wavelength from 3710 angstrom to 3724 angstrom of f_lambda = 3717.65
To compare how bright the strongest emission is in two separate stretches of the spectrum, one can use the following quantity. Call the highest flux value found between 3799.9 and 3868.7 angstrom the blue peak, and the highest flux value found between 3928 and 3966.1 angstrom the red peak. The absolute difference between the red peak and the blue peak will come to 6.4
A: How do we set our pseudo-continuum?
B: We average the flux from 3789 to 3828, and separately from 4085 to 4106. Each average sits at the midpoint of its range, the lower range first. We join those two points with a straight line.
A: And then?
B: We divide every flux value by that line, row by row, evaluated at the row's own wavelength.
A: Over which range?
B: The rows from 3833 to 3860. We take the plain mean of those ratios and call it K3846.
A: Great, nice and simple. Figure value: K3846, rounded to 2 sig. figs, 0.97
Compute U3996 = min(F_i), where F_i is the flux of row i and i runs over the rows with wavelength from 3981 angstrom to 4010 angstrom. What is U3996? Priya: 78.7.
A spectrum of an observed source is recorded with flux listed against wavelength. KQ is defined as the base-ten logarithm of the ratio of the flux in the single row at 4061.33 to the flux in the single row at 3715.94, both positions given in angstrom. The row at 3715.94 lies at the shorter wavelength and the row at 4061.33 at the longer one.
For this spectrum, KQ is 0.070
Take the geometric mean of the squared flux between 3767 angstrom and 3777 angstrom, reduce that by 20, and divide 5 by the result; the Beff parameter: 0.0012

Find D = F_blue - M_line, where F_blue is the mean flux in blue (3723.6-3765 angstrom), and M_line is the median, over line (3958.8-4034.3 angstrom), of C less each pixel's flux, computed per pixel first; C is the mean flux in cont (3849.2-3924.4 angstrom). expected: 73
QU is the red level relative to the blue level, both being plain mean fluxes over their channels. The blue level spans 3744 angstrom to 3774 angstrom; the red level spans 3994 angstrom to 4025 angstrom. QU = 1.33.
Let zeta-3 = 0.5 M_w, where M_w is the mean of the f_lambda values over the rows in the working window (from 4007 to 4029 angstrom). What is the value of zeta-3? 44.2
